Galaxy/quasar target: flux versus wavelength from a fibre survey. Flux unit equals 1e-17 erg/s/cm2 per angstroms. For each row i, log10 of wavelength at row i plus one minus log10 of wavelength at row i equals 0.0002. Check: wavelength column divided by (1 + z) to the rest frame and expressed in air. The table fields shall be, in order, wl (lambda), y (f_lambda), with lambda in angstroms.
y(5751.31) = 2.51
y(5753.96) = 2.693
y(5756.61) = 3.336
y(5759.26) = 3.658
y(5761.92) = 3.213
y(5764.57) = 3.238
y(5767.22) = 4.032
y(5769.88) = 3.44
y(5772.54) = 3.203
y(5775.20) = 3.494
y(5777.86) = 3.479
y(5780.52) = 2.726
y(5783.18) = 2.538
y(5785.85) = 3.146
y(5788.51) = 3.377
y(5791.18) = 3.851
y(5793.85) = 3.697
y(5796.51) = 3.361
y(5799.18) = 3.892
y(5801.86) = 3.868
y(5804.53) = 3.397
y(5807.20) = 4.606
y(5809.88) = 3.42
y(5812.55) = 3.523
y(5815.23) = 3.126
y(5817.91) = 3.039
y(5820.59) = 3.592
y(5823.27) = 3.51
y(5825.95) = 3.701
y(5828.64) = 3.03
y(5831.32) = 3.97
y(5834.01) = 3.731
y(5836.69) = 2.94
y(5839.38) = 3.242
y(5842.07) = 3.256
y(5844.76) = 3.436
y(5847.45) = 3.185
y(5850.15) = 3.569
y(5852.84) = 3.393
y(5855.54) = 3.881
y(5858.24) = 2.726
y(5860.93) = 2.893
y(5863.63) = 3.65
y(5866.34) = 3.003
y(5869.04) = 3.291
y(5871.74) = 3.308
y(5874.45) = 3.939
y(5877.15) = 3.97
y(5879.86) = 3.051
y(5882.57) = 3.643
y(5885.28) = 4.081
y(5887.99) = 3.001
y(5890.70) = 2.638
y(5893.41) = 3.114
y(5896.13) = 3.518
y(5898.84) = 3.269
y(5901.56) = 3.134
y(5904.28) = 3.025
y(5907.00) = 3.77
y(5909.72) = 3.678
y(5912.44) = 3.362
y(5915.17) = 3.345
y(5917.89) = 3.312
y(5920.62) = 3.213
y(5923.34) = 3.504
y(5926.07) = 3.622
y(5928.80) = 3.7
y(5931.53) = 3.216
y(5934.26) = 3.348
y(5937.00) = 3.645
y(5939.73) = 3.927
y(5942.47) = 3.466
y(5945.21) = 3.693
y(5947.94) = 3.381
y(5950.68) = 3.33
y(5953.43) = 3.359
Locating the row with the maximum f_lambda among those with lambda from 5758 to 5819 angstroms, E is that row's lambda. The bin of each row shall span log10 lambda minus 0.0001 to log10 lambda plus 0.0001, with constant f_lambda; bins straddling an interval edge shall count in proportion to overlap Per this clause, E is 5807.20 angstroms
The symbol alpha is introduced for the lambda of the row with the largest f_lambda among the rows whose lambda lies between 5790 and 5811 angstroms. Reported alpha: 5807.20 angstroms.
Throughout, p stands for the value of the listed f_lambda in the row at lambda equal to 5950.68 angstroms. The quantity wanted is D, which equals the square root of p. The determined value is 1.82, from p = 3.33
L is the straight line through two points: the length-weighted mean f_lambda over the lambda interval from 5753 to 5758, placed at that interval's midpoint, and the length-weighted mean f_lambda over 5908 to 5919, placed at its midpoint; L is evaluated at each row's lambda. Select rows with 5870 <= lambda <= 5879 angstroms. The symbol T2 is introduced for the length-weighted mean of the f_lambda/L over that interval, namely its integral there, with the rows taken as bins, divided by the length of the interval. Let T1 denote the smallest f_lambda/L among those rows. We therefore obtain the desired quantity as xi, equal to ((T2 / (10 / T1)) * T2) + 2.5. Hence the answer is 2.620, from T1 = 0.99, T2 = 1.10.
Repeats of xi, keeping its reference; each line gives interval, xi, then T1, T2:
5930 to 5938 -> 2.587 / 0.92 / 0.97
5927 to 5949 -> 2.595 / 0.92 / 1.01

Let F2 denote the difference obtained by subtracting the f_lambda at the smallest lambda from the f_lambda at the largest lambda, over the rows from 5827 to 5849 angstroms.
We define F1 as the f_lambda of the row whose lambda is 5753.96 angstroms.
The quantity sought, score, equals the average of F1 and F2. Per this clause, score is 1.42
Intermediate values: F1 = 2.693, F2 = 0.2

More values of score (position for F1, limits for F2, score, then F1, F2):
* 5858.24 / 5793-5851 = 1.30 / 2.726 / -0.1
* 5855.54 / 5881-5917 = 1.79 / 3.881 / -0.3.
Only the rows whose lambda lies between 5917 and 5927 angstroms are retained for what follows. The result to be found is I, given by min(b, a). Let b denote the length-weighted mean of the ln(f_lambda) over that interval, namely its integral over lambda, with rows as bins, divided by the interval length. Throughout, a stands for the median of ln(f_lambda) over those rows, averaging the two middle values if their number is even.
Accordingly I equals 1.23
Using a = 1.226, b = 1.23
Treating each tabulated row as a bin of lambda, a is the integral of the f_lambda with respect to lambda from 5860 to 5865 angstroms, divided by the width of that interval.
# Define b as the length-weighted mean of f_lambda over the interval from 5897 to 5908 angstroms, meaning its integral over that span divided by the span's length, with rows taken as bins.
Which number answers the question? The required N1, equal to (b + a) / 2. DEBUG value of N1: 3.30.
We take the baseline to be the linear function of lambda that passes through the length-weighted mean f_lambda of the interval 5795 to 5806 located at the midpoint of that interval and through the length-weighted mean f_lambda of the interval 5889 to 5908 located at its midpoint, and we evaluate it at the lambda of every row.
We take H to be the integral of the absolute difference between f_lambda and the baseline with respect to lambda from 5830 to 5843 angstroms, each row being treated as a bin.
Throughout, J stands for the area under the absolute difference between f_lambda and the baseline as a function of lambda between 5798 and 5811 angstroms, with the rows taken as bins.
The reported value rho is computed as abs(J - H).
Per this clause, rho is 0.5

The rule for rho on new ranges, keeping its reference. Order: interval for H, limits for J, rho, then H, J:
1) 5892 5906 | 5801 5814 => 2.4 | 2.1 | 4.5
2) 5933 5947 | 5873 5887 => 1.0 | 8.5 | 7.5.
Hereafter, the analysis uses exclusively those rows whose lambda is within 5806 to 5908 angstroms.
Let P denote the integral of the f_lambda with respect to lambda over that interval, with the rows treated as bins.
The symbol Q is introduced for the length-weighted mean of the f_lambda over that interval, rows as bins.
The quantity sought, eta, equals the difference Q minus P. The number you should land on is -343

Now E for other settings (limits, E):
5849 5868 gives 5855.54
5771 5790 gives 5775.20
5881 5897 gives 5885.28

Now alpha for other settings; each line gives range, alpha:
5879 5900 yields 5885.28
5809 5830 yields 5825.95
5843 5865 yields 5855.54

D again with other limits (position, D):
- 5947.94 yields 1.84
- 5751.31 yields 1.58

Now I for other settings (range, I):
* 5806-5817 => 1.24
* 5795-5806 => 1.29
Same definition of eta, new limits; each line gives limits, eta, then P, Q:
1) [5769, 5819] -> -168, 172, 3.43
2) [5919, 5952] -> -112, 116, 3.50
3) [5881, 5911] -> -97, 100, 3.35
